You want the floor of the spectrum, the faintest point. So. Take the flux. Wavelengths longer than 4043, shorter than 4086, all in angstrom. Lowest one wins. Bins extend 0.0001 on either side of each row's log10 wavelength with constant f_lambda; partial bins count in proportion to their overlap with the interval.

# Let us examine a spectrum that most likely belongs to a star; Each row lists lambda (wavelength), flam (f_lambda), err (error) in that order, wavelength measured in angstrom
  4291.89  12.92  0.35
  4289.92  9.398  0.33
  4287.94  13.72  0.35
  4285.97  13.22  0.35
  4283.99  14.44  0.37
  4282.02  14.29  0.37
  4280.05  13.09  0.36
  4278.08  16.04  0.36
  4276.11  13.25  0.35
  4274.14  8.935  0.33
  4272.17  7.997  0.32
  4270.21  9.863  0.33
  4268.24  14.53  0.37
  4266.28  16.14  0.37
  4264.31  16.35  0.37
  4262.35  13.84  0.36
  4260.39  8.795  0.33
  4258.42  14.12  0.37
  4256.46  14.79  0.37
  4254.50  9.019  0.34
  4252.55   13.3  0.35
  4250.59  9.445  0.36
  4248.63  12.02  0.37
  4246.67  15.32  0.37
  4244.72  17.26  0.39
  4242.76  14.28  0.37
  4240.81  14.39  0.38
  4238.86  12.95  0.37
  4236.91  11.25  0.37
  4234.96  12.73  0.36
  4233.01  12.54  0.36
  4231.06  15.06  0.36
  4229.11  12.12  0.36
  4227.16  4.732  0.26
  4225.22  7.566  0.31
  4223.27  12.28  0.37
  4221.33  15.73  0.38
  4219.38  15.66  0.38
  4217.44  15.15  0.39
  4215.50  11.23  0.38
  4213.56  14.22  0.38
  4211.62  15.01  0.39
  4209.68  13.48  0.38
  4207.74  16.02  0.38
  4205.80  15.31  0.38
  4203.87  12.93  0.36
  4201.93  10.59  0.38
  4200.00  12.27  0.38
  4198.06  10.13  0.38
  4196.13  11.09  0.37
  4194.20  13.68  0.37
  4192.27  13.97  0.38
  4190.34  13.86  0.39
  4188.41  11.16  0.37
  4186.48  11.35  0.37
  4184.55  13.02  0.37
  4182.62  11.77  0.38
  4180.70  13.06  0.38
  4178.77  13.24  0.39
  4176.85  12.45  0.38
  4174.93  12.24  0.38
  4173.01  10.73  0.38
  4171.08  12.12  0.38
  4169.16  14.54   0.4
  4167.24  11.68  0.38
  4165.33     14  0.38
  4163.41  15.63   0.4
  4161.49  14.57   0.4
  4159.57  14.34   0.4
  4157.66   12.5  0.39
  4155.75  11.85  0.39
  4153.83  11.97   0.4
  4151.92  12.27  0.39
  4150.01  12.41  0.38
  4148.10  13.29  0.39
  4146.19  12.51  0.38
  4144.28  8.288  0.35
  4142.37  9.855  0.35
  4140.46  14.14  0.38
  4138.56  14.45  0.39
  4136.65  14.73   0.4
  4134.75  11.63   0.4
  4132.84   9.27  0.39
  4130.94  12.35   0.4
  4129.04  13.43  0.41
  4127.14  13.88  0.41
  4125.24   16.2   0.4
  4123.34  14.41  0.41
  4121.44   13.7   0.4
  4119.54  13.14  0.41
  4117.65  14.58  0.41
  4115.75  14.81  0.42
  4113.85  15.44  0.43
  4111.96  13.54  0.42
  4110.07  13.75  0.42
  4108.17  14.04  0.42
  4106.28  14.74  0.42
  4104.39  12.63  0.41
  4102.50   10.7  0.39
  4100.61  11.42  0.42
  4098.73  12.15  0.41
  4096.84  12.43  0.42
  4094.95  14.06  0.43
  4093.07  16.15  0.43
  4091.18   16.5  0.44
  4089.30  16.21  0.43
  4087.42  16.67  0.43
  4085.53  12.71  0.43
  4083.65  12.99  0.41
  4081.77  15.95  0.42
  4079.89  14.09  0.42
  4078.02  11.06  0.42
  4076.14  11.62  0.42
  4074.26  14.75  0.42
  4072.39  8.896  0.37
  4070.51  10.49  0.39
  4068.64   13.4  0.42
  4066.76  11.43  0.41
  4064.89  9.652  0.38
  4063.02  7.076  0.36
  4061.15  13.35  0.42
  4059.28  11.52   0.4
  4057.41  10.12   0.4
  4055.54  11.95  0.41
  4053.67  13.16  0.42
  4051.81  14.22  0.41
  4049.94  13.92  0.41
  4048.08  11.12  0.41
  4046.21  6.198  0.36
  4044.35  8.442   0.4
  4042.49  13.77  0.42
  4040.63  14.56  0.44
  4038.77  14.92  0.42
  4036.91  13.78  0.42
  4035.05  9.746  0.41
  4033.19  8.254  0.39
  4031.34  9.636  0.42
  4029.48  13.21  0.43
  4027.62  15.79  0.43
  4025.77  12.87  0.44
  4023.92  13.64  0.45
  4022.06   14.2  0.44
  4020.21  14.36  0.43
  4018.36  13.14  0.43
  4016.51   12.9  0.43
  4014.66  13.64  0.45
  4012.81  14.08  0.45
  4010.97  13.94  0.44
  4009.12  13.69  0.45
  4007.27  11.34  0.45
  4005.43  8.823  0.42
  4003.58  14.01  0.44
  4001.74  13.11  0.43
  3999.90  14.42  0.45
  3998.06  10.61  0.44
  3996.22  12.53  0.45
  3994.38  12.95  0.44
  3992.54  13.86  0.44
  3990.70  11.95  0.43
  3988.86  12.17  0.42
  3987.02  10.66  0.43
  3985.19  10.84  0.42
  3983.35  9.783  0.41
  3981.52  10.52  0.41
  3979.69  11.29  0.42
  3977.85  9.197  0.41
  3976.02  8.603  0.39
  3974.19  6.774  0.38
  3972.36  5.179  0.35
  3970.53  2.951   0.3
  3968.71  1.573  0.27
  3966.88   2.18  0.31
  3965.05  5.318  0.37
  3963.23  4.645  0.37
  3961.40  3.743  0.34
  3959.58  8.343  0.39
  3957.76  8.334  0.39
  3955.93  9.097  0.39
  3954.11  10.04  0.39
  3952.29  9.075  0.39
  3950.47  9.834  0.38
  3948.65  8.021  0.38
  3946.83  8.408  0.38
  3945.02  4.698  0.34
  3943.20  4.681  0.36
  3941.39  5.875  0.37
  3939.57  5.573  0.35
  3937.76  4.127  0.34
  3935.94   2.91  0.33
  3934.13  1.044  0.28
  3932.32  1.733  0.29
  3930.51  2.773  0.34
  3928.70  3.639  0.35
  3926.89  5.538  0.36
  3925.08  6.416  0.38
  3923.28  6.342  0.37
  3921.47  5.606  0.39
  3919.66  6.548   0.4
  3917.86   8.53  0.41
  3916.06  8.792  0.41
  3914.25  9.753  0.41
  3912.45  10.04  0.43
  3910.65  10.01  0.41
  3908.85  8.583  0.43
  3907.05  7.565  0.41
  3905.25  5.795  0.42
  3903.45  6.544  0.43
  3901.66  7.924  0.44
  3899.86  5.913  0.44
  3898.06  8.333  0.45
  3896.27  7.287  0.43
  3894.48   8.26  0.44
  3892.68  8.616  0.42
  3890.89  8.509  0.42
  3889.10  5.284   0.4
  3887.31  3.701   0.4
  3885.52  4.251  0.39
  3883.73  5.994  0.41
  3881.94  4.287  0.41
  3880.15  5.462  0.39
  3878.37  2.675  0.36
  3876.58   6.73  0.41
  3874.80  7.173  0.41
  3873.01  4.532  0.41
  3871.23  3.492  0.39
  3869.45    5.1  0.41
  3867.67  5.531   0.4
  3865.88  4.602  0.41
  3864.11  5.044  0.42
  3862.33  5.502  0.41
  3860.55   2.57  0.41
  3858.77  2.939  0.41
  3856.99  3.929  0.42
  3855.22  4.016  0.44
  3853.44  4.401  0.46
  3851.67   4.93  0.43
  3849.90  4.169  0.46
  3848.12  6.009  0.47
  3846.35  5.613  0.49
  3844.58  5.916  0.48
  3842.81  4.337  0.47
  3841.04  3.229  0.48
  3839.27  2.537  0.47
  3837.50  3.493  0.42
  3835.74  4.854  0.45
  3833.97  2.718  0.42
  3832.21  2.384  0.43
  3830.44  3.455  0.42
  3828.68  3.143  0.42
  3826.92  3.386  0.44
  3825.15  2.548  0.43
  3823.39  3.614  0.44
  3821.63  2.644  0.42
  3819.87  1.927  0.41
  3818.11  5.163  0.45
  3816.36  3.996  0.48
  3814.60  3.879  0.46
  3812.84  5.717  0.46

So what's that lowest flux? 6.198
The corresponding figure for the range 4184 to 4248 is 4.732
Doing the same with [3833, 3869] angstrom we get 2.537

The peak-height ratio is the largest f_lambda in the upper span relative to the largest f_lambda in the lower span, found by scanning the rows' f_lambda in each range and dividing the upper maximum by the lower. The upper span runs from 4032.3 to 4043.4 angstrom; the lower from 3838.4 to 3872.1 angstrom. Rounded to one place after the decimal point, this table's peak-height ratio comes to 2.5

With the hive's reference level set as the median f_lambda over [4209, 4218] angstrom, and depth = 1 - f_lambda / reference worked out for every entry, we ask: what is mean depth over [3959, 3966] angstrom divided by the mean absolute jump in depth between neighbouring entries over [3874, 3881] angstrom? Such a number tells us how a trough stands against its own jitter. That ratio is 3.6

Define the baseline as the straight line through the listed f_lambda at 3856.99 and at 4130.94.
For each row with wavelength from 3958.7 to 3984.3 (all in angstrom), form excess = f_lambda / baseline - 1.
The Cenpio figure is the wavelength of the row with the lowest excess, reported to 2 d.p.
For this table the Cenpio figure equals 3968.71 angstrom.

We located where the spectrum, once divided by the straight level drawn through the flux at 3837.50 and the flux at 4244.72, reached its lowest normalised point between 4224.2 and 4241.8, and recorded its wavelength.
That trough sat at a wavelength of 4227.16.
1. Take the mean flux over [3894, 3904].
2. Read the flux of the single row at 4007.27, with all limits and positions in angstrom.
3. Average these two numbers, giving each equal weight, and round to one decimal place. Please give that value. 9.4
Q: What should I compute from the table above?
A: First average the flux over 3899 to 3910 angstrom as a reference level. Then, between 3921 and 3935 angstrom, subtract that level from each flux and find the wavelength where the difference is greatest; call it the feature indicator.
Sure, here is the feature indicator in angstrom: 3925.08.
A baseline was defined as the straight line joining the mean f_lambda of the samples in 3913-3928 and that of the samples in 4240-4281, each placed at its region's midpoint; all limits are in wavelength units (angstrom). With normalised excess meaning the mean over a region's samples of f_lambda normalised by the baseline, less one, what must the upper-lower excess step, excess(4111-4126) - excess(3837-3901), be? 0.56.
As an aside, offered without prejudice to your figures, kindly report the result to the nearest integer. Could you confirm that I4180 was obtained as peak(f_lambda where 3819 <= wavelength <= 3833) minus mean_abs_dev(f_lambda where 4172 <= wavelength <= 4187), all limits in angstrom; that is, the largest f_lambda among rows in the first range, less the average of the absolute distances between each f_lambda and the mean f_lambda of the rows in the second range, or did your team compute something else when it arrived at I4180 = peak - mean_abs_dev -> 3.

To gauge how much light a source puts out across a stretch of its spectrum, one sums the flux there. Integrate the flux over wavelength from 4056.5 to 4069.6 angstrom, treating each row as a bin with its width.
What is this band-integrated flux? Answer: 143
